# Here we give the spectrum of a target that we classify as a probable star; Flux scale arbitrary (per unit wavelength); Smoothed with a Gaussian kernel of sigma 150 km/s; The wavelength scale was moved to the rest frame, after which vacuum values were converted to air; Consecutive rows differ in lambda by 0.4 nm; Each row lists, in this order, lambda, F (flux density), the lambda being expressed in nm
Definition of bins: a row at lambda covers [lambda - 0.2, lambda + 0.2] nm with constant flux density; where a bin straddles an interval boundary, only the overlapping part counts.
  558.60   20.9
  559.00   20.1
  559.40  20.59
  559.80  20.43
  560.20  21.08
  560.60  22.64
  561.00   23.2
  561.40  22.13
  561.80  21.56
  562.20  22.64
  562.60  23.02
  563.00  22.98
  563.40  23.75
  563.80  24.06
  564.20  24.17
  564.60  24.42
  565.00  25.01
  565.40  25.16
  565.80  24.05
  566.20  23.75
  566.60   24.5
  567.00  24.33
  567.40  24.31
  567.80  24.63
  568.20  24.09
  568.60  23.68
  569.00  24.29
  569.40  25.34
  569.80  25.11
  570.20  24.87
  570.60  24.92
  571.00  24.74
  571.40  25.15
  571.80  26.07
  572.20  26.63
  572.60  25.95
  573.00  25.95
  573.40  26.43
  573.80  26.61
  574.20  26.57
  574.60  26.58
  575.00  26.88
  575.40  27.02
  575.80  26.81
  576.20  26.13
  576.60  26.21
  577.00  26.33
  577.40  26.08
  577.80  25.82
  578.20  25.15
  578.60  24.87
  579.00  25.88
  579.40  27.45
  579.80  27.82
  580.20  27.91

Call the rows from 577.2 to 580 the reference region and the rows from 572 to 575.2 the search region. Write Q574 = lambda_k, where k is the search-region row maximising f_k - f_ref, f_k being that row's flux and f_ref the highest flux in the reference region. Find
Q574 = 575.00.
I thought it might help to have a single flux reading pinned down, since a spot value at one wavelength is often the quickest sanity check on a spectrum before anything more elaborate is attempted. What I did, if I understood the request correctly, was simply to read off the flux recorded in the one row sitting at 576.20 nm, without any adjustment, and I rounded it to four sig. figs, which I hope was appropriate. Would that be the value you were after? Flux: 26.13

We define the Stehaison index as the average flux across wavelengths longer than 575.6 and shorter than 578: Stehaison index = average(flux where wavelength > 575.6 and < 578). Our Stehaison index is 26.2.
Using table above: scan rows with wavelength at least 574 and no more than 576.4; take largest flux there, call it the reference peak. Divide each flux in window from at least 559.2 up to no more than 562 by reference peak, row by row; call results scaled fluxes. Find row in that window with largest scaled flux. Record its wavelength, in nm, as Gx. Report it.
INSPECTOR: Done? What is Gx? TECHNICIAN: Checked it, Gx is 561.00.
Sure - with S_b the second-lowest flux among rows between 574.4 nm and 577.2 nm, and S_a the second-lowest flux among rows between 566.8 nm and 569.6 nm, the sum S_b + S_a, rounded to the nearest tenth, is 50.3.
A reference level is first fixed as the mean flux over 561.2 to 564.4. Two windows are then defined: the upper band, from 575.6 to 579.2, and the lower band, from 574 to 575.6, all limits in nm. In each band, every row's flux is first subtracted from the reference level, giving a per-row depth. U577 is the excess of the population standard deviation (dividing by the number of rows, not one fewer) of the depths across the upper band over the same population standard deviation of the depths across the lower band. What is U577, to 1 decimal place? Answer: 0.4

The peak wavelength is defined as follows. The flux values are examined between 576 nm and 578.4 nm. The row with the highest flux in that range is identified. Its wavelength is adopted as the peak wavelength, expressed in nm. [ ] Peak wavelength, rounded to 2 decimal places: 577.00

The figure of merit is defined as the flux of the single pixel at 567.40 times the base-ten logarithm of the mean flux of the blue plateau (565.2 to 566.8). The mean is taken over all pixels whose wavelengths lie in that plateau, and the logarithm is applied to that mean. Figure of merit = 33.7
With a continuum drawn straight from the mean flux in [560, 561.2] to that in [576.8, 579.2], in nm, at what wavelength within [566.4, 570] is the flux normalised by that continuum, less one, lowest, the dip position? 568.60 nm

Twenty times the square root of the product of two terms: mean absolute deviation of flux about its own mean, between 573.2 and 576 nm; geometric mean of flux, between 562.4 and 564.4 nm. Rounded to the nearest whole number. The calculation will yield 41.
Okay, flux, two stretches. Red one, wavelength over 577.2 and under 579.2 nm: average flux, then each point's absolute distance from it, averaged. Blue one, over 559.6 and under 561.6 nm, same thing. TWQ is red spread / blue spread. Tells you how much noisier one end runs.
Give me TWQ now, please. 0.5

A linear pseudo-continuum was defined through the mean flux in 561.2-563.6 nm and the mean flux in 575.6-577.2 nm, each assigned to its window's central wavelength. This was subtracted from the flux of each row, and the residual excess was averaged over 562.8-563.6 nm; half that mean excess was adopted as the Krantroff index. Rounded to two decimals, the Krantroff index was 0.24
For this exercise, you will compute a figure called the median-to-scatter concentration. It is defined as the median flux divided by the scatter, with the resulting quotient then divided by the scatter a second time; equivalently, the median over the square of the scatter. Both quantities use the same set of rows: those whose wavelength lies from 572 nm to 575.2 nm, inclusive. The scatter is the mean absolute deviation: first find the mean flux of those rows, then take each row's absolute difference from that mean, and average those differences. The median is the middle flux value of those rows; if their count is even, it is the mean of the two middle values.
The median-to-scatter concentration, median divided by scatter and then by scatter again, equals 409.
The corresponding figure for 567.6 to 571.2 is 150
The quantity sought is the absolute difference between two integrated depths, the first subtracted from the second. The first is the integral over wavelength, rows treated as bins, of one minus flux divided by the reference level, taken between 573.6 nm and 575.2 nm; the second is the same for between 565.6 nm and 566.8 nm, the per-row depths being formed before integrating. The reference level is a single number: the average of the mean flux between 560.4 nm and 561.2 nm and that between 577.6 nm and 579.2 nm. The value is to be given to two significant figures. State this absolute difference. 0.17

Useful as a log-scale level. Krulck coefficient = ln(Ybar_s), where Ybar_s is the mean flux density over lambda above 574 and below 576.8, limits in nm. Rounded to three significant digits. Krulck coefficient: 3.28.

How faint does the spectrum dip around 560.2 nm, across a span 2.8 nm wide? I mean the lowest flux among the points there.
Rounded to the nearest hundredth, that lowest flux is 20.10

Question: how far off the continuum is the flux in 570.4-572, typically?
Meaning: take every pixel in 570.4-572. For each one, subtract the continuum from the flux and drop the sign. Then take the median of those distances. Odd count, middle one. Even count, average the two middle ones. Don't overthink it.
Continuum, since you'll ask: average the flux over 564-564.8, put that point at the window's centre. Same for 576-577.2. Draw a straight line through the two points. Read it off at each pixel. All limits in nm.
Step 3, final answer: 0.48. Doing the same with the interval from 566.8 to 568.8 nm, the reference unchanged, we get 0.46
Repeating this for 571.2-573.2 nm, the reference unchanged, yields 0.36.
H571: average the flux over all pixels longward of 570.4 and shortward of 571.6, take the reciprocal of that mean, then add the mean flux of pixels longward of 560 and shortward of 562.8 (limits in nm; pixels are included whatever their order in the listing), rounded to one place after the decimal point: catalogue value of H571 22.4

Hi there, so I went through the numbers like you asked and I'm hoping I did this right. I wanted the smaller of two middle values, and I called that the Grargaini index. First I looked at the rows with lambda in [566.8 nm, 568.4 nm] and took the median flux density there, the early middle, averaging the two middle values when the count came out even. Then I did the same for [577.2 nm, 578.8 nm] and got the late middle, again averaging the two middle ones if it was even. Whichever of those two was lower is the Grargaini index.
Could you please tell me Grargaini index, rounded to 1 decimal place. 24.3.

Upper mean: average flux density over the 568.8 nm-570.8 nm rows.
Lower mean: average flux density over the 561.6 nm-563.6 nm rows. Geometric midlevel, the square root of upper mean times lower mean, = 23.8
